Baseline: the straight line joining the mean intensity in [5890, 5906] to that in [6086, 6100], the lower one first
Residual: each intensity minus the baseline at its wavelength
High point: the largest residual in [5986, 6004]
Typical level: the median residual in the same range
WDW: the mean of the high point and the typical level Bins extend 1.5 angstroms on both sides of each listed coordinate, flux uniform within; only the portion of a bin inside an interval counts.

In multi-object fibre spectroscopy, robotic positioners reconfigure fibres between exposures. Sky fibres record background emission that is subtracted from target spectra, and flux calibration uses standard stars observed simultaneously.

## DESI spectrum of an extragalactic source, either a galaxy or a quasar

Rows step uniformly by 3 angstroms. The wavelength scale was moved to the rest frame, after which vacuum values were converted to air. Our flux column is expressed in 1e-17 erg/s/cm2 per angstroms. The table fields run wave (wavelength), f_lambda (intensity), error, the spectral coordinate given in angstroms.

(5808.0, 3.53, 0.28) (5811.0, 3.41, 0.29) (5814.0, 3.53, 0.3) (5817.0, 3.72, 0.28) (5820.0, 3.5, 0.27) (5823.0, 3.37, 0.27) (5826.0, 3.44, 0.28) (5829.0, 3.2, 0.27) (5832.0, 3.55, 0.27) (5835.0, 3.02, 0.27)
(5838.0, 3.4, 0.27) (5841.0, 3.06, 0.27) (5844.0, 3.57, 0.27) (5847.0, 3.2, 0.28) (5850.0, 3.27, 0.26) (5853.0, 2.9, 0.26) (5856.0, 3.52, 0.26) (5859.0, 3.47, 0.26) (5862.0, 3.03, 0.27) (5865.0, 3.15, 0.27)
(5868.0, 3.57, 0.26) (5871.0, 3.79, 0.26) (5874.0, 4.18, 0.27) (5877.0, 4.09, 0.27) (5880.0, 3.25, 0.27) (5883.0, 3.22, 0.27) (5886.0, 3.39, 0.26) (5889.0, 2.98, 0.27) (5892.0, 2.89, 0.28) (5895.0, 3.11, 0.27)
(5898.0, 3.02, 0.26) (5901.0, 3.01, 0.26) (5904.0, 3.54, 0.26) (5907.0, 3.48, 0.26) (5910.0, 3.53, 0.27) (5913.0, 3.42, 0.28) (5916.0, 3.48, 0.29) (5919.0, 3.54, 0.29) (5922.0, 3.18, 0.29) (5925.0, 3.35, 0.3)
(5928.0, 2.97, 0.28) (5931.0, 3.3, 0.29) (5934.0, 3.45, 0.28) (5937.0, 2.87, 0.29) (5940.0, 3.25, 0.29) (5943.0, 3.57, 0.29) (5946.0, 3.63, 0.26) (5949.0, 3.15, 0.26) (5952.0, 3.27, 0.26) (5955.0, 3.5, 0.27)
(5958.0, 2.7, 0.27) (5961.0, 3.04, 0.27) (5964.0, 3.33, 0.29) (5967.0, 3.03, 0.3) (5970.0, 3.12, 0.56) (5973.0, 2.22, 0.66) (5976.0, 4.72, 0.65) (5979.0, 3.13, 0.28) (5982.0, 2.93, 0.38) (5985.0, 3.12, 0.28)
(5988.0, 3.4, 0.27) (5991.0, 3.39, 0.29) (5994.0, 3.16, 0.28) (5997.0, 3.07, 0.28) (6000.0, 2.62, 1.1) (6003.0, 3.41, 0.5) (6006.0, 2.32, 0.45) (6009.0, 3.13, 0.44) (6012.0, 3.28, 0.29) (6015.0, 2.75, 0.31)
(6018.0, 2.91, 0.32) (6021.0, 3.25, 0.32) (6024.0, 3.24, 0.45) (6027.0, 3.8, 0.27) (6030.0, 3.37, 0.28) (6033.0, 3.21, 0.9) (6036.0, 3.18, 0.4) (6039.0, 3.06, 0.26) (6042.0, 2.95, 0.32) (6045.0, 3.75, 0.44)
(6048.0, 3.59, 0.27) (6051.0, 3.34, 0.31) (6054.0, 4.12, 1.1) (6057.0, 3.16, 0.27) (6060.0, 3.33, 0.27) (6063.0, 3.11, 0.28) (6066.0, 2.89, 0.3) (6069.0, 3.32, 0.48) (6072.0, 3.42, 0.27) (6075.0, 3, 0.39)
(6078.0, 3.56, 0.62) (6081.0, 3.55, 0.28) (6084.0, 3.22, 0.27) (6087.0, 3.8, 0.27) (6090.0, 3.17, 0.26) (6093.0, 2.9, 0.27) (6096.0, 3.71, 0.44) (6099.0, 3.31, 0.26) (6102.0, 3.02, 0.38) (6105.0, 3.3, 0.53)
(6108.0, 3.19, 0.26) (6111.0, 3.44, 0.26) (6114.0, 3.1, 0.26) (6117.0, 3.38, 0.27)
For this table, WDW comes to 0.10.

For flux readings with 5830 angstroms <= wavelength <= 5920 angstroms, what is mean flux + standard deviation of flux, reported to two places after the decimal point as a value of 3.67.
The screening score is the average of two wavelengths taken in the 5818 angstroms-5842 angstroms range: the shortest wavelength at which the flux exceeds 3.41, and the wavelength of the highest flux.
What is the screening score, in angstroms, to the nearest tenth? 5826.0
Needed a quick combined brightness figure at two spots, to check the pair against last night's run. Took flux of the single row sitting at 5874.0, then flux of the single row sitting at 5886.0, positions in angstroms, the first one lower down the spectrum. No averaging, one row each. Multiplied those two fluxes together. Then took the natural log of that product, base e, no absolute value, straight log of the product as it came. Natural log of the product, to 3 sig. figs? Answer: 2.65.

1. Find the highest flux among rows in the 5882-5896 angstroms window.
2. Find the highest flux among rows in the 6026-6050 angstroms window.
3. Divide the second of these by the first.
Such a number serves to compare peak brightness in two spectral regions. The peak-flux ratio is 1.12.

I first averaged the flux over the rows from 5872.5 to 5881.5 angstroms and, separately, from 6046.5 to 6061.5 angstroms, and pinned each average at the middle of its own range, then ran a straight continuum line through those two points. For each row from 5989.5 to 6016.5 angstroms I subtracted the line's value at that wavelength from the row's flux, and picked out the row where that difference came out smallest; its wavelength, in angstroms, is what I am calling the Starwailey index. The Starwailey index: 6006.0 angstroms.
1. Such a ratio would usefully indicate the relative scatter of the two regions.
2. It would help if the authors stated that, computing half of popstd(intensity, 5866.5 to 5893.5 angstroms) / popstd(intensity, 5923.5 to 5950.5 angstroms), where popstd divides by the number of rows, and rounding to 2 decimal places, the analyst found 0.90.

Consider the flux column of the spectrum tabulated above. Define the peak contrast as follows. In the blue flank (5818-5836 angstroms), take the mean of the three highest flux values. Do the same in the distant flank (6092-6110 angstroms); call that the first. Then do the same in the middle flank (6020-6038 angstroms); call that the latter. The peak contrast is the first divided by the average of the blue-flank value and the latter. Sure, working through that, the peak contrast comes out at 0.99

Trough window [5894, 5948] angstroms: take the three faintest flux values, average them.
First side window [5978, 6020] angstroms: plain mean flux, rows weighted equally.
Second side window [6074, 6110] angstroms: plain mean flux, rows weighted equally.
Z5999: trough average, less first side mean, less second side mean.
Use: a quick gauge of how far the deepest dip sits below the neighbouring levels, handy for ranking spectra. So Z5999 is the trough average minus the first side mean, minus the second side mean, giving -3.41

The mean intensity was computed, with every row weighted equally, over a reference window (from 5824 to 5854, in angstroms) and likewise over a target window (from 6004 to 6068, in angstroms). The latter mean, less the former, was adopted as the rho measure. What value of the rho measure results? -0.04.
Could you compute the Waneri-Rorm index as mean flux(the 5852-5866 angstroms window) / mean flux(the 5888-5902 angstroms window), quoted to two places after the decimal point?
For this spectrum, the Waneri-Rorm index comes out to 1.07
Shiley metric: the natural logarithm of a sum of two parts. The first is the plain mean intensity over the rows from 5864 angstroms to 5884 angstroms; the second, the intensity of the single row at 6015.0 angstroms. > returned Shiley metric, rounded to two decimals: 1.85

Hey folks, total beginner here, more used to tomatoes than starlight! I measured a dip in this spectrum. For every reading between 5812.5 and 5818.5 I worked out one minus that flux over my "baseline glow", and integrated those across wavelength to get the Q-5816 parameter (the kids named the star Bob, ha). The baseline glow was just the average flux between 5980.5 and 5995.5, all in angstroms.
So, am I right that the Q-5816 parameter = -0.8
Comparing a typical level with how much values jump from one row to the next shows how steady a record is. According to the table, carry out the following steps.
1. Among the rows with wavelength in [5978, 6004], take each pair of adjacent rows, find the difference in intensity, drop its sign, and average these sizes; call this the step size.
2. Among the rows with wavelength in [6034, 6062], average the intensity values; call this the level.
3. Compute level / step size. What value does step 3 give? 12.1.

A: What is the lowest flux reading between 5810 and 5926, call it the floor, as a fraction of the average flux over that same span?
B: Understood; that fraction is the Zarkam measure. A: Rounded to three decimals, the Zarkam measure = 0.858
